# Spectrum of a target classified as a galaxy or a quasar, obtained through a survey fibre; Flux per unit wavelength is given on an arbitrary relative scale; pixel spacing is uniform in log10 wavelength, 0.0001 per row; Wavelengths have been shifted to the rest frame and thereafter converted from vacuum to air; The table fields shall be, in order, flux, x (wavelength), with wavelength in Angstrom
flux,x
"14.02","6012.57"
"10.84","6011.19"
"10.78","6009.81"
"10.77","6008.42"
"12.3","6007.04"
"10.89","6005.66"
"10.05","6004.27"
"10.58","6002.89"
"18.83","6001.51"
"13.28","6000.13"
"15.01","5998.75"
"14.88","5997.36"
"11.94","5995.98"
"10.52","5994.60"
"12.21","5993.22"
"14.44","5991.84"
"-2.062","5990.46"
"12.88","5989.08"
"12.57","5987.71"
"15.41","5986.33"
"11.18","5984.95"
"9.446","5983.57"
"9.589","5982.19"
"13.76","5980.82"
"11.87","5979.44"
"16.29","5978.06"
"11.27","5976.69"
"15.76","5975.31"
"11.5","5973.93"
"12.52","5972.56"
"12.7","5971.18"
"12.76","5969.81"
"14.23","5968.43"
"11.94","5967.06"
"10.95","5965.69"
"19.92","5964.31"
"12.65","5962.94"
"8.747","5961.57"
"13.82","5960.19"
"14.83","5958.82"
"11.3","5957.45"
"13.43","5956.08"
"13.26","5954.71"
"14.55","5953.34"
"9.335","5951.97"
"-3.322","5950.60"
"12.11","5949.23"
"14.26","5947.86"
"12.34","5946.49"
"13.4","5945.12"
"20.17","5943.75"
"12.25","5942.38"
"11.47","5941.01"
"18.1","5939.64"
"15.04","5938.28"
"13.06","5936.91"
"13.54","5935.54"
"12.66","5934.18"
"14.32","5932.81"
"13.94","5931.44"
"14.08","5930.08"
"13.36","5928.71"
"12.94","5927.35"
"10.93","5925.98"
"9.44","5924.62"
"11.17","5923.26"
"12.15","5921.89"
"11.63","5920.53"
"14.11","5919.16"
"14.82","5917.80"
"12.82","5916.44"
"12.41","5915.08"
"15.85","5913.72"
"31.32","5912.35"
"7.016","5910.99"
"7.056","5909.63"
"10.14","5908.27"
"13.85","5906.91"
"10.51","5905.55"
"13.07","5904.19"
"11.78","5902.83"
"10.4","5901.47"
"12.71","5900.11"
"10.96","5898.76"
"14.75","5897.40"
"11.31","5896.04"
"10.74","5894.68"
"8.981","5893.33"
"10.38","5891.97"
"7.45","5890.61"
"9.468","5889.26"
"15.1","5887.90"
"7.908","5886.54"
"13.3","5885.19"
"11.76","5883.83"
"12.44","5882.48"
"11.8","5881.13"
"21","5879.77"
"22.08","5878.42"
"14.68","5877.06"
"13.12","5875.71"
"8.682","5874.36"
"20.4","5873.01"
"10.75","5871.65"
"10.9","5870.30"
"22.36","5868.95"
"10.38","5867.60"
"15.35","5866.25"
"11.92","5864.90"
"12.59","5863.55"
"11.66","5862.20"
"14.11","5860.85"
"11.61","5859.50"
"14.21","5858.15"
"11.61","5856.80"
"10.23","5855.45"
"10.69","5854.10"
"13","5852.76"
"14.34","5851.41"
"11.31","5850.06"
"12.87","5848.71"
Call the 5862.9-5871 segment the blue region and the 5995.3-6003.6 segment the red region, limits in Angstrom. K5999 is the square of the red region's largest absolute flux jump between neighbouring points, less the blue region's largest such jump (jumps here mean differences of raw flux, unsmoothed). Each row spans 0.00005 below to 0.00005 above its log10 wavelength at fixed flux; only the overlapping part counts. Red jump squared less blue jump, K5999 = 56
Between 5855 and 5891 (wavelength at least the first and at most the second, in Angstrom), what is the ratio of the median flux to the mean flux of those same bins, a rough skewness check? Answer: 0.90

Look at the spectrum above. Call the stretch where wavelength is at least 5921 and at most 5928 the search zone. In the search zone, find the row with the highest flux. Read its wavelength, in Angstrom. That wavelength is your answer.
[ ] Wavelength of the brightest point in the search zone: 5927.35 Angstrom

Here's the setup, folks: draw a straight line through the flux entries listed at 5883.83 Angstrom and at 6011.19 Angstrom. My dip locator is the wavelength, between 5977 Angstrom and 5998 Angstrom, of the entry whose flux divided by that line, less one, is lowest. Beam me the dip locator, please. 5990.46 Angstrom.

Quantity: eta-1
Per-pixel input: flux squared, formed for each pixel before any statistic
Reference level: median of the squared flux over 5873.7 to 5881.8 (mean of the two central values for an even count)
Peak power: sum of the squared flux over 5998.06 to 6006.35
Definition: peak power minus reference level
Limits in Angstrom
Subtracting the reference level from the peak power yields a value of 894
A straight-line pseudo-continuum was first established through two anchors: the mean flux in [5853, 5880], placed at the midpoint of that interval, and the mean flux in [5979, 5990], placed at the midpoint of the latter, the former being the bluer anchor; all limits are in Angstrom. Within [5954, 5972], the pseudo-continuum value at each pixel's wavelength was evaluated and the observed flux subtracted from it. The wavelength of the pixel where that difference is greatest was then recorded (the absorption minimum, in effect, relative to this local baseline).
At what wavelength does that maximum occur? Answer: 5961.57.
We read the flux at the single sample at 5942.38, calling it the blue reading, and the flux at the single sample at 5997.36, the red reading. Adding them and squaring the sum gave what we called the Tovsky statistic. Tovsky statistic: 736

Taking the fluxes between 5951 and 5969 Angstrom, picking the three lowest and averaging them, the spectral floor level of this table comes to 9.7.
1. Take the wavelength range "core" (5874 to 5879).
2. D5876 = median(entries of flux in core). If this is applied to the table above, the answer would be 13.9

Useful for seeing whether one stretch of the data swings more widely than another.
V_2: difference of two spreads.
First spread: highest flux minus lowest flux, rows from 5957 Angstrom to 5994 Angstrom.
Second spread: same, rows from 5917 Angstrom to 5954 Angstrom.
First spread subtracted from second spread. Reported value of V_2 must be 1.5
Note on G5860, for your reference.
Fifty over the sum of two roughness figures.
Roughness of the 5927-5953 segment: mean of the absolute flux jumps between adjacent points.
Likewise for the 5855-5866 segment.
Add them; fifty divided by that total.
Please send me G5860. 9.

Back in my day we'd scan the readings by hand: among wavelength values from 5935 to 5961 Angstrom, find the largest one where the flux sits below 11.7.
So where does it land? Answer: 5957.45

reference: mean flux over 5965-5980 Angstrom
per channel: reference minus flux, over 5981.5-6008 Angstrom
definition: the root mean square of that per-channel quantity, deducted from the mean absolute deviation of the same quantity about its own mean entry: -1.6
